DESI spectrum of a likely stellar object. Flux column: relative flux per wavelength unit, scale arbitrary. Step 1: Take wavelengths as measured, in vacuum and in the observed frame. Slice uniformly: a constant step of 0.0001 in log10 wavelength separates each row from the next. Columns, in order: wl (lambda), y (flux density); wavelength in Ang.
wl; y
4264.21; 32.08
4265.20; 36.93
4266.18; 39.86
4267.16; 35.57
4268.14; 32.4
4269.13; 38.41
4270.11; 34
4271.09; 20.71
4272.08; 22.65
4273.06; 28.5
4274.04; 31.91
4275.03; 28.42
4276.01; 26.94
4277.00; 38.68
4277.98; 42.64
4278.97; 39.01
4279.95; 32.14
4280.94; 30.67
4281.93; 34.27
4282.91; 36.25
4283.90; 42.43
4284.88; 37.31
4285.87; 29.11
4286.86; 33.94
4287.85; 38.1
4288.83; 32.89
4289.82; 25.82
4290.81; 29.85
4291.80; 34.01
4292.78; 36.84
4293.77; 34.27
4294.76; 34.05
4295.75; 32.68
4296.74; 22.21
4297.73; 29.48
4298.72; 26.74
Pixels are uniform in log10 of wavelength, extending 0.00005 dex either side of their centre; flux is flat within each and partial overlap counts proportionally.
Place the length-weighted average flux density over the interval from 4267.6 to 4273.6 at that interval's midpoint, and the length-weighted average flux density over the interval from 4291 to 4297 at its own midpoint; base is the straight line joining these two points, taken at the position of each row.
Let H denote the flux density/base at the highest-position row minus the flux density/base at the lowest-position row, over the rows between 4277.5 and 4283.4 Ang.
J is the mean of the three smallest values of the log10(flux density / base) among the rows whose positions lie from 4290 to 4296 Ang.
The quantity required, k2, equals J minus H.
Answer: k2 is 0.23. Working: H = -0.2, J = -0.006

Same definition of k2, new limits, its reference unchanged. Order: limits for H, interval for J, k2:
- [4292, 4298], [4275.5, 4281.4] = 0.23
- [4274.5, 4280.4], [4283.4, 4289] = -0.10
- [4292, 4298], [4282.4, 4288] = 0.26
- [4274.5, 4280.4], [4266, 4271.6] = -0.12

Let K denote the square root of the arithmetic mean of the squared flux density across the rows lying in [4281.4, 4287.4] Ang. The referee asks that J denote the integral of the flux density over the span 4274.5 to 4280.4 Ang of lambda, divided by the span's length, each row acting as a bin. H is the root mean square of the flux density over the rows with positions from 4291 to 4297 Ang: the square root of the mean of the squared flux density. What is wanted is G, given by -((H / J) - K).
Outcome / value 34.8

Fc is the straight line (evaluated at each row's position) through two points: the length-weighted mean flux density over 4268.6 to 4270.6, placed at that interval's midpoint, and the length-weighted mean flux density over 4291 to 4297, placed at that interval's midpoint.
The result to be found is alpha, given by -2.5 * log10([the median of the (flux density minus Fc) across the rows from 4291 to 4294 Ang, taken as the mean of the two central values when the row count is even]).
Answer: -0.5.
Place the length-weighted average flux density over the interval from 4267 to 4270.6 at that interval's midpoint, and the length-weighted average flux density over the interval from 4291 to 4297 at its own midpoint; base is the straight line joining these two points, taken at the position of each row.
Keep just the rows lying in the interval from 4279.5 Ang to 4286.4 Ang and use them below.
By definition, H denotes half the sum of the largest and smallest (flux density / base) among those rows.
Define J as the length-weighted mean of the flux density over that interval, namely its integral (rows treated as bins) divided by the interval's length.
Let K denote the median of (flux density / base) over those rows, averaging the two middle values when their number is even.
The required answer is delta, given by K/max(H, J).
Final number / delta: 0.0293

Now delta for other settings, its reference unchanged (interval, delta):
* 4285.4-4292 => 0.0312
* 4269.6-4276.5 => 0.0298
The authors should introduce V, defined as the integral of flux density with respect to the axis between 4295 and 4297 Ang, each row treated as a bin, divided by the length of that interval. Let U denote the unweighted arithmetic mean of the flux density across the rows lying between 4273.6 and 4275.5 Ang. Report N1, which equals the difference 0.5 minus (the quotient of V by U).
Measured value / -0.5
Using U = 30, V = 29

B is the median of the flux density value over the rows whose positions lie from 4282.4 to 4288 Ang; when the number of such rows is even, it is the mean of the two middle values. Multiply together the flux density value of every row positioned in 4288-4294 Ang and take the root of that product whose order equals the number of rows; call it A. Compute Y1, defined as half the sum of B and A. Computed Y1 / 34.4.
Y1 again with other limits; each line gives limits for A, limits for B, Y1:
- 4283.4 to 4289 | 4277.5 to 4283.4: 35.3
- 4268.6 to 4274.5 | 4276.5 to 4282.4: 32.6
